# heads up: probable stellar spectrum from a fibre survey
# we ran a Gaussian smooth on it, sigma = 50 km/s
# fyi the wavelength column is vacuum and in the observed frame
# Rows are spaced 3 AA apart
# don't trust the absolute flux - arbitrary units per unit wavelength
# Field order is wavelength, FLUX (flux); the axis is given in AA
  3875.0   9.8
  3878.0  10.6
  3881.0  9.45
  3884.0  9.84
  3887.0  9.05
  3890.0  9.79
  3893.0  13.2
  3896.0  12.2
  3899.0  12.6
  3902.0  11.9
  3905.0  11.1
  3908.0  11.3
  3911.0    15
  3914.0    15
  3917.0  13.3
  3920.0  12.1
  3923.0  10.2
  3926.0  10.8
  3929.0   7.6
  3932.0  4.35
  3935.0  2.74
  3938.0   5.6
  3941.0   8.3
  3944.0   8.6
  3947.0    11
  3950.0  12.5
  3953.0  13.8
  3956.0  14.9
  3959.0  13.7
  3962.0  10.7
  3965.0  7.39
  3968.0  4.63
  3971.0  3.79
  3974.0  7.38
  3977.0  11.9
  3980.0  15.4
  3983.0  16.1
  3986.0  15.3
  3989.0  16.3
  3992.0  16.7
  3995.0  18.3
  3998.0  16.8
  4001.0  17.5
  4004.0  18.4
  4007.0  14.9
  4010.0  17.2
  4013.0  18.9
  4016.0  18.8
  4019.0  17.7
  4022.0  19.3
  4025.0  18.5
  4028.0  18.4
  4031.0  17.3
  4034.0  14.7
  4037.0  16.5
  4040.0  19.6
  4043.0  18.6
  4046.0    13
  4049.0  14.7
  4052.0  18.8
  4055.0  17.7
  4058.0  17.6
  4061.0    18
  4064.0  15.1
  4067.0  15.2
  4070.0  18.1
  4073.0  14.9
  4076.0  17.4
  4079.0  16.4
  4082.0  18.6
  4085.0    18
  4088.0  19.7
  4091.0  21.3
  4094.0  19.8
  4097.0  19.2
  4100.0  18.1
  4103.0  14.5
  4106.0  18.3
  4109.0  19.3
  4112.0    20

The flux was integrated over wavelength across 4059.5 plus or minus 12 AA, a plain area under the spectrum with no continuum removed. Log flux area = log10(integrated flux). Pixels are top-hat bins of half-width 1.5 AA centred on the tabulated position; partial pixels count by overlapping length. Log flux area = 2.61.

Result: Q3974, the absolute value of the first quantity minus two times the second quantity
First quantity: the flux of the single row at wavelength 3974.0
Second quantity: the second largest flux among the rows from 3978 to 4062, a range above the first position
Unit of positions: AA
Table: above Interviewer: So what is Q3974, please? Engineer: 31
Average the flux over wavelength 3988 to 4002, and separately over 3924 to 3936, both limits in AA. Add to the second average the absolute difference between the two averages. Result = 17.1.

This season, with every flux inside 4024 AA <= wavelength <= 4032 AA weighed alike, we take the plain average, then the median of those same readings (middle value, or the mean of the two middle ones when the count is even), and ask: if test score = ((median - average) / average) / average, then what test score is 0.0010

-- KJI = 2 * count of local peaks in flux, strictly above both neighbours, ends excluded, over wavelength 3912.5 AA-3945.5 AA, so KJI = 2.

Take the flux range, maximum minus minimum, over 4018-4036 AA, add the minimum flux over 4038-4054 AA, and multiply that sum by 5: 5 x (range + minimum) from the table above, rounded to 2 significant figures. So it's 88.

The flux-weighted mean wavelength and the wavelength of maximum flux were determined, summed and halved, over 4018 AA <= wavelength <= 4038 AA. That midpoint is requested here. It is 4024.8 AA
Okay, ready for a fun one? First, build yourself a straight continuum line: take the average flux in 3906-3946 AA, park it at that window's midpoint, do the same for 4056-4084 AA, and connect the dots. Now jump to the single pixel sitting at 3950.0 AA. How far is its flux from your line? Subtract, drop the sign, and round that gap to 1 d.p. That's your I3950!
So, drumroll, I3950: 1.7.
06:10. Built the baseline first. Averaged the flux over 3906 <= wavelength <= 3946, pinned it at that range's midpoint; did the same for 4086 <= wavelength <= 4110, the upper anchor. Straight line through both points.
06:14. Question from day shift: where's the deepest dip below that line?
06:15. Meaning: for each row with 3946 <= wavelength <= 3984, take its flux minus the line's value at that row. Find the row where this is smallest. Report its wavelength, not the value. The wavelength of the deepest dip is 3971.0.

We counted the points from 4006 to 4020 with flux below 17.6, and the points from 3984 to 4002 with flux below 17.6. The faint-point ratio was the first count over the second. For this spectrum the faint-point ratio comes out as 0.40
